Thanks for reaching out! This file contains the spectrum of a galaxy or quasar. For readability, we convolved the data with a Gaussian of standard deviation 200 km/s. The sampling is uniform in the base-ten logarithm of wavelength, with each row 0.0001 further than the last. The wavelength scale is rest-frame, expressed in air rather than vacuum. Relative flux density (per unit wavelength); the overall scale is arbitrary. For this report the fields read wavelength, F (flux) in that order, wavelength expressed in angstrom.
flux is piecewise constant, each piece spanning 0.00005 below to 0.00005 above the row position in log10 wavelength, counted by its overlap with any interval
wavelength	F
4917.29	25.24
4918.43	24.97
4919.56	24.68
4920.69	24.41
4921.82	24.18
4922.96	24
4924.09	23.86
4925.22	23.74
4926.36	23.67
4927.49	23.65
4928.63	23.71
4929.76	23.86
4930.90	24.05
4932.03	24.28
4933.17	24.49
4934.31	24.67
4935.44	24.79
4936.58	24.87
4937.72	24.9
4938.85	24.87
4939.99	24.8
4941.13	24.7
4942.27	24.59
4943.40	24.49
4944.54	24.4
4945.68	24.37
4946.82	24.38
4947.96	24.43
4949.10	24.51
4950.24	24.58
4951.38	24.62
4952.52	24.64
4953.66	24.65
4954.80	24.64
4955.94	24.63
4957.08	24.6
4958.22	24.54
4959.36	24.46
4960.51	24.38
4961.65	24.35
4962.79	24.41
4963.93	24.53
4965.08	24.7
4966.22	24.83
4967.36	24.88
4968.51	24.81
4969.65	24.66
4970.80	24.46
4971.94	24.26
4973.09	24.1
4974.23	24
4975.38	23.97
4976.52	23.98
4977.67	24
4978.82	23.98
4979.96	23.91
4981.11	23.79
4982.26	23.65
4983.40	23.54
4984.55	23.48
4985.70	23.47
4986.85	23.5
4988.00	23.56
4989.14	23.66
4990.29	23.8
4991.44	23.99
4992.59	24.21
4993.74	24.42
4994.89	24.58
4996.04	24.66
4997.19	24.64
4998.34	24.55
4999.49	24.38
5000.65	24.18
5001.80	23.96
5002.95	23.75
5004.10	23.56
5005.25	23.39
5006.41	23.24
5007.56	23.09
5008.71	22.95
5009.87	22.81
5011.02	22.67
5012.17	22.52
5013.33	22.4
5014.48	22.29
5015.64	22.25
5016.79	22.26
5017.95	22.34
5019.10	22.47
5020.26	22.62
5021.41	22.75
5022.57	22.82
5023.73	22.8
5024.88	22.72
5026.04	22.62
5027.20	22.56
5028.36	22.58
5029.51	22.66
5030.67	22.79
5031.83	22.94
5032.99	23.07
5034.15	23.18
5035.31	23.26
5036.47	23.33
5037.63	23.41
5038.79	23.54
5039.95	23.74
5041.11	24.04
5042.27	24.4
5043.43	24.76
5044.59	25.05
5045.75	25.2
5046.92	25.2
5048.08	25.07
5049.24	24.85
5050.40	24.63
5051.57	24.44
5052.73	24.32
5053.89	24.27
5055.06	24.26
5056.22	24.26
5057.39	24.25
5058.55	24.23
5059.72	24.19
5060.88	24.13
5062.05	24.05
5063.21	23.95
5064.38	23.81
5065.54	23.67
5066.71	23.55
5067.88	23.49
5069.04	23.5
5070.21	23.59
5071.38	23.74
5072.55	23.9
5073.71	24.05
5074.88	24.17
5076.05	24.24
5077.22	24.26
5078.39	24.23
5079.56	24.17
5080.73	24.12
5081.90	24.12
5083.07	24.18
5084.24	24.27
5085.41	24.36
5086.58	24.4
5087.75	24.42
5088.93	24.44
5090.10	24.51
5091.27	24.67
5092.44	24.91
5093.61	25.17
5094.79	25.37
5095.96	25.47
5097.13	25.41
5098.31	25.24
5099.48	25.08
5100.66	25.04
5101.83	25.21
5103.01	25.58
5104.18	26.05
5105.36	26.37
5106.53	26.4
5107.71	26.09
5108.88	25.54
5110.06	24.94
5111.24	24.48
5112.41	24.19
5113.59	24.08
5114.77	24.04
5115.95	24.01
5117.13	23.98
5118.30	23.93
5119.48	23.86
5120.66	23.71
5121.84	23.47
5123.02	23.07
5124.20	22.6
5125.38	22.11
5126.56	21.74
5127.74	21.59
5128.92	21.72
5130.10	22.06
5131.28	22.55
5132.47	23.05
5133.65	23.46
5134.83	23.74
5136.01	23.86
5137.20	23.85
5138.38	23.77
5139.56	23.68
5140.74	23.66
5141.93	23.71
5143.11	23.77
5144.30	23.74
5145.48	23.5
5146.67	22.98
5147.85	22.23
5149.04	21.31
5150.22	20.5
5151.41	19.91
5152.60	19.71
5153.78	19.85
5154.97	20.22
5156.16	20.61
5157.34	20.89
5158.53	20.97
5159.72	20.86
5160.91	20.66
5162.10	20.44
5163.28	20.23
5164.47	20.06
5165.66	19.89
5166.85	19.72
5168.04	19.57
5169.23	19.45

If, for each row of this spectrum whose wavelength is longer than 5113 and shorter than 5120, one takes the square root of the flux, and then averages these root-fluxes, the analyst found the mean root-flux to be 4.897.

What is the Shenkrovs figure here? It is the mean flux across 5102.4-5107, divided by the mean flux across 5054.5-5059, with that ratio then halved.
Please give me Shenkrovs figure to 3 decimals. 0.538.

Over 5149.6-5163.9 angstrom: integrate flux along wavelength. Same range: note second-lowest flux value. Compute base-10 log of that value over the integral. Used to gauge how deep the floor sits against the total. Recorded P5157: -1.2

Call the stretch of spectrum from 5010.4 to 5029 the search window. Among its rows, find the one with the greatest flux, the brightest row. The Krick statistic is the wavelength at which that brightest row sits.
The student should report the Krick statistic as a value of 5022.57 angstrom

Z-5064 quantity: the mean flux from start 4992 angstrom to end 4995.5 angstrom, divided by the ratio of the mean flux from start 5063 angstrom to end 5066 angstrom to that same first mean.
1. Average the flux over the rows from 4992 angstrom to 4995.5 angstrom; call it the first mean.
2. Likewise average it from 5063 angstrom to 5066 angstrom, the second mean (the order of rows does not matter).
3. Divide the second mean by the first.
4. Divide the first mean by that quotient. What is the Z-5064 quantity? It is 25.0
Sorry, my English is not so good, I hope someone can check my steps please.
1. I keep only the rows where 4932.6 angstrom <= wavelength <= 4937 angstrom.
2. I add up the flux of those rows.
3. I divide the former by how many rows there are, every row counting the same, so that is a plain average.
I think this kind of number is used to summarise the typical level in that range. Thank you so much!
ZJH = 24.7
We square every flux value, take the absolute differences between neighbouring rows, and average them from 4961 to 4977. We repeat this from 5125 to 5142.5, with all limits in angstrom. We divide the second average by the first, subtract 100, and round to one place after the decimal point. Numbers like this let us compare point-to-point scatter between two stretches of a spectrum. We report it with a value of -98.2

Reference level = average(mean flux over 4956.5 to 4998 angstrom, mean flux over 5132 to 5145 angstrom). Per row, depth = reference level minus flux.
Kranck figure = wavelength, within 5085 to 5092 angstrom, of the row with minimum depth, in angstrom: 5091.27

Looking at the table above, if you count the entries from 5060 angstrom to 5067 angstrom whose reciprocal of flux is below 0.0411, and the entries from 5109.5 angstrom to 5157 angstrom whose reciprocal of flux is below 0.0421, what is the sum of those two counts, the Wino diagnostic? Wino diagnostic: 13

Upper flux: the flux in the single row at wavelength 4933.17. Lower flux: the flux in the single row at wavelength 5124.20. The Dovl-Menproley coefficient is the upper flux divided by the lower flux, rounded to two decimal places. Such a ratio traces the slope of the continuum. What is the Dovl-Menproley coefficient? 1.08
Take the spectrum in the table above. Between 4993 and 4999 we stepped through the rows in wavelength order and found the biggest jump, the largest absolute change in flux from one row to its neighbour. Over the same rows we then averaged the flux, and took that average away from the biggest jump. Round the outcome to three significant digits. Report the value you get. -24.4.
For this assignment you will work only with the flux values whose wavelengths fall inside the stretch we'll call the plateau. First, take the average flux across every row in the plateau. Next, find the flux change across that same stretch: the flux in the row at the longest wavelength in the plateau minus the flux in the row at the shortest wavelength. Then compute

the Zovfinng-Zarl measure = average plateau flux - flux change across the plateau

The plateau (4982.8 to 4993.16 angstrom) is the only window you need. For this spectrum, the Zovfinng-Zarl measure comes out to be 23.0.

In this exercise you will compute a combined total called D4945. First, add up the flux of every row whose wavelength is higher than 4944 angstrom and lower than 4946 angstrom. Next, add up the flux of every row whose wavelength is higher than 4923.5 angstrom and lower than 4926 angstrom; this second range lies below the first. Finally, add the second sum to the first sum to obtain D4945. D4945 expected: 96.4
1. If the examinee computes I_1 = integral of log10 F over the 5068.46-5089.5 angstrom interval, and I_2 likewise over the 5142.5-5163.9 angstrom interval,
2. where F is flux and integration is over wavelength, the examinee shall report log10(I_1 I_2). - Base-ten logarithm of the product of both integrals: 2.92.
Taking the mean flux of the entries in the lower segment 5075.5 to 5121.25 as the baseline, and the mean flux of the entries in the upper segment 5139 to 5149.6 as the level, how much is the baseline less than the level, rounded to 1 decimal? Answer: -1.6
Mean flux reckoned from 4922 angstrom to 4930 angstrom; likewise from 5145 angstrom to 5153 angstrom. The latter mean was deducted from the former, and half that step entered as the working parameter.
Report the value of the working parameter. 1.2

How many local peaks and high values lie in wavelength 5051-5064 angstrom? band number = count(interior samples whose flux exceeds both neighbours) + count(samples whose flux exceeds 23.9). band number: 11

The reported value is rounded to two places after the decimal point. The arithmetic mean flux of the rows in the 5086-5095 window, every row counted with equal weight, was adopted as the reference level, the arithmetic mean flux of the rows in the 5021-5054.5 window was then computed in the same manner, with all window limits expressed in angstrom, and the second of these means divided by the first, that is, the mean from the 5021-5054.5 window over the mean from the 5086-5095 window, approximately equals 0.96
